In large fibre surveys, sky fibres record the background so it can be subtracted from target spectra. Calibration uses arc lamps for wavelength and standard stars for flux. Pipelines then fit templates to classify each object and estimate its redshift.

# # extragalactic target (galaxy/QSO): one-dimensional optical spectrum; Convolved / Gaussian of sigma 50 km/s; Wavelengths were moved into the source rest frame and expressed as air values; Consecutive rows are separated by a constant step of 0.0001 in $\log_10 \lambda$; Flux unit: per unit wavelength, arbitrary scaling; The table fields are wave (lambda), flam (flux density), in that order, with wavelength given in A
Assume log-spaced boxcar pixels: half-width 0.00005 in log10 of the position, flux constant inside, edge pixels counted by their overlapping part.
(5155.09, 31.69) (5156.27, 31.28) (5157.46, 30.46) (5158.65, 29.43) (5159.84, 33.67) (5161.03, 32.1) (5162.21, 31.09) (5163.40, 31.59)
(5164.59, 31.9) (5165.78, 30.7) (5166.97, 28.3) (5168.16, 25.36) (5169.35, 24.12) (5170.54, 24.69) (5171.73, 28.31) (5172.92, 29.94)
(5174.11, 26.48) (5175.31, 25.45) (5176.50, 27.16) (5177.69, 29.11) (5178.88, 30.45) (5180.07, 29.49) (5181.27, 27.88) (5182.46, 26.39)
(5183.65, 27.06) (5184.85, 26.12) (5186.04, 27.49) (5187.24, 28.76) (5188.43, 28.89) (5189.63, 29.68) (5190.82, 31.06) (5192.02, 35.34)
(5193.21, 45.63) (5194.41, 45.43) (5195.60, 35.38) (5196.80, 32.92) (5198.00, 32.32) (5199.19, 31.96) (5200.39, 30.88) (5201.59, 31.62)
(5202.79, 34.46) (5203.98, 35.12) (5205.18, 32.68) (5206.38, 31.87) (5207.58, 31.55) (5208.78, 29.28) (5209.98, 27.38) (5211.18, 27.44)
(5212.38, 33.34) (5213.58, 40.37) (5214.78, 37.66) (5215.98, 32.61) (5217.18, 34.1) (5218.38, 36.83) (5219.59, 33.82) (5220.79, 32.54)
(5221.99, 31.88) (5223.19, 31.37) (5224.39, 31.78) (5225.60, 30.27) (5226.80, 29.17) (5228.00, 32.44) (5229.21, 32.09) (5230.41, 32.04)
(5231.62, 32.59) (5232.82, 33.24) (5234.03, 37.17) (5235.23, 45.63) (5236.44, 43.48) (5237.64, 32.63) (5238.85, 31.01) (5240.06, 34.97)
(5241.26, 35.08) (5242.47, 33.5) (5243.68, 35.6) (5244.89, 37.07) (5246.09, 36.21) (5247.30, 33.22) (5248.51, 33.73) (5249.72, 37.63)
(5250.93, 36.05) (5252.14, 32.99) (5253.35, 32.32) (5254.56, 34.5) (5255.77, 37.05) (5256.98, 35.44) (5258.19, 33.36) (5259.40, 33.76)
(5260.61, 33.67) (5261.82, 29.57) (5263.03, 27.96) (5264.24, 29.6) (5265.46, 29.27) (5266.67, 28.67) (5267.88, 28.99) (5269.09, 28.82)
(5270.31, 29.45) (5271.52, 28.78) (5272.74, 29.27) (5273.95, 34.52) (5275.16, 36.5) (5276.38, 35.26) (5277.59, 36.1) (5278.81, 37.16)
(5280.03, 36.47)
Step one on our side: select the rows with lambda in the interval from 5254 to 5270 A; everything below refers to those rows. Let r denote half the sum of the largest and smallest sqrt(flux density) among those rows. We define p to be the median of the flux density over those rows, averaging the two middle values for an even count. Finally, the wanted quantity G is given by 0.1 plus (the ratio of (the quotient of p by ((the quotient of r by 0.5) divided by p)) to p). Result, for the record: 2.70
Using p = 29.6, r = 5.7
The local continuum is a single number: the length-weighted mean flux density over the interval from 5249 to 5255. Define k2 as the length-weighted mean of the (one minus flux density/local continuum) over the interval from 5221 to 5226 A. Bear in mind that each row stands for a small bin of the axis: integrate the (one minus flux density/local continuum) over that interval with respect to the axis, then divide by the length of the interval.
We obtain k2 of 0.092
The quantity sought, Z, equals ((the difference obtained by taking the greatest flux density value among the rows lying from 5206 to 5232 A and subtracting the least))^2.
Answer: 169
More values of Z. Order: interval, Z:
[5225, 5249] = 271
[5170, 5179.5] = 33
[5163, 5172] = 61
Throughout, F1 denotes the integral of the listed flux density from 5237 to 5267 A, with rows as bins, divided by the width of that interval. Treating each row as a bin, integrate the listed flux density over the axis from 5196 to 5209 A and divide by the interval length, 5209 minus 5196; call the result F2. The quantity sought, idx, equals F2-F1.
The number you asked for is -1.1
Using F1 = 33.5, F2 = 32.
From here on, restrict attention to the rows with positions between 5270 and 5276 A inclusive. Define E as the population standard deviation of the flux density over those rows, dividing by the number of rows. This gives 3.2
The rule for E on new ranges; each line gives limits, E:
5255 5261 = 1.4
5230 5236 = 5.1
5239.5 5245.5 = 1.1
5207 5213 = 2.3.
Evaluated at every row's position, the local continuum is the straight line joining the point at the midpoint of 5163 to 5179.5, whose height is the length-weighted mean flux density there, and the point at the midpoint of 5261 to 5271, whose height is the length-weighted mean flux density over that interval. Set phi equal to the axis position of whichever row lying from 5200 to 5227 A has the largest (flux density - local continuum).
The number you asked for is 5213.58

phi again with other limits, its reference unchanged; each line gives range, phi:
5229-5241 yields 5235.23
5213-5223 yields 5213.58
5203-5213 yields 5203.98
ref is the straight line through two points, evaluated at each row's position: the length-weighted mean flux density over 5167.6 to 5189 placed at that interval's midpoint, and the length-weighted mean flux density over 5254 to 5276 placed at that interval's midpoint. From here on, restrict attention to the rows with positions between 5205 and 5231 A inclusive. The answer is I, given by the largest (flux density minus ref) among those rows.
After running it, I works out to 11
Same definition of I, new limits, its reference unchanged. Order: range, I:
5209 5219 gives 11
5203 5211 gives 6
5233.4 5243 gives 15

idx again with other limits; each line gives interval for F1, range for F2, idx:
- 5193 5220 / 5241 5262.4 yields 0.5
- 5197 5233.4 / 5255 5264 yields 0.4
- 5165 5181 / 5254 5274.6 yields 3.6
